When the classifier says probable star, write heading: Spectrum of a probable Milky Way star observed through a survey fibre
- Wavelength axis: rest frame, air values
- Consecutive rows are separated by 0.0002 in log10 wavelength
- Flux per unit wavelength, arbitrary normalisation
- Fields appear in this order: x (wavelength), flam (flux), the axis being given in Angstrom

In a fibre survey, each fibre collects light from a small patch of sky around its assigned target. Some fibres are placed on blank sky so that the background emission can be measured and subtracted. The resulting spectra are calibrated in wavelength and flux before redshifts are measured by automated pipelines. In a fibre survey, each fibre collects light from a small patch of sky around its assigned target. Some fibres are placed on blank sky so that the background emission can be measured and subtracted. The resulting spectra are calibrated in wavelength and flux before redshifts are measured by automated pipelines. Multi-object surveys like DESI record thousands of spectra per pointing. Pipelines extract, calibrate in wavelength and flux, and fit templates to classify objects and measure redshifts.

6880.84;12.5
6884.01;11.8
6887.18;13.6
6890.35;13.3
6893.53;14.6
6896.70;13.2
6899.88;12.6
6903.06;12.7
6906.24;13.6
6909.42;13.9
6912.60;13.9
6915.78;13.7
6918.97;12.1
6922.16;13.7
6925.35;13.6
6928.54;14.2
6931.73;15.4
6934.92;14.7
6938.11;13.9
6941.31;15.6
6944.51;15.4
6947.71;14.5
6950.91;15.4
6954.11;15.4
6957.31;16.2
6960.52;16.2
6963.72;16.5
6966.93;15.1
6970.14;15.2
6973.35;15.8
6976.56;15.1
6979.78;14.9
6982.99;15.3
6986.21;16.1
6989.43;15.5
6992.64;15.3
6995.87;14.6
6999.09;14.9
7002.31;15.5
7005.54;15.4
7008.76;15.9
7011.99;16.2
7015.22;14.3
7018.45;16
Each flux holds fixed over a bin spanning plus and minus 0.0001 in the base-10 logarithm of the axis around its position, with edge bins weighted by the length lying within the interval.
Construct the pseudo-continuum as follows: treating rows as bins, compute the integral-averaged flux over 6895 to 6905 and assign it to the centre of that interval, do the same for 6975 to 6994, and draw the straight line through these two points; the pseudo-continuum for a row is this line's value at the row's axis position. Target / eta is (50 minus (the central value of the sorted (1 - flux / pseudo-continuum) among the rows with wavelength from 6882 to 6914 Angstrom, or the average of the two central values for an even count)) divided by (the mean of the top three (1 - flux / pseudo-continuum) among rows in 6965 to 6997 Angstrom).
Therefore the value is 1340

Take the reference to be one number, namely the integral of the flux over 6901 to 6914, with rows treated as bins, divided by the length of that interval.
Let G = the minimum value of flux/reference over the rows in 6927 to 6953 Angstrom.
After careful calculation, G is 1.03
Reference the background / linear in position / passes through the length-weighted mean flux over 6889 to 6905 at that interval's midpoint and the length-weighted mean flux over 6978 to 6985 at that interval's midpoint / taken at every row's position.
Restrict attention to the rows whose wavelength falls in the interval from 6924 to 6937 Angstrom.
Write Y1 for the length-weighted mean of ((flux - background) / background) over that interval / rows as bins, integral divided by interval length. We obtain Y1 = 0.03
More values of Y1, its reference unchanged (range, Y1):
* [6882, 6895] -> 0.01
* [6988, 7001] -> -0.02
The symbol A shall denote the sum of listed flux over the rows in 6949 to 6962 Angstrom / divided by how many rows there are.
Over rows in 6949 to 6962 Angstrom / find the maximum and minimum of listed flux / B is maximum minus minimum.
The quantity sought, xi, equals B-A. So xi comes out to -15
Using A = 15.8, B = 0.80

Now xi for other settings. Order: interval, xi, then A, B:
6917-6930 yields -11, 13.4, 2.10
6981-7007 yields -14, 15.3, 1.50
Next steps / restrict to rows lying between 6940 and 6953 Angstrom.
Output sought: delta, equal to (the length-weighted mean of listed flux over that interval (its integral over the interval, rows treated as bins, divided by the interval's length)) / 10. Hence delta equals 1.52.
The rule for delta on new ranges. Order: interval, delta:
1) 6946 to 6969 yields 1.56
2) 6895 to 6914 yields 1.33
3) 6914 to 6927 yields 1.33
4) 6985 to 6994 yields 1.56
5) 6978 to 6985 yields 1.51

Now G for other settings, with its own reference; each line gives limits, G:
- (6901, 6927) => 0.90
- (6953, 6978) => 1.12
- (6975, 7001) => 1.08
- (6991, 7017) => 1.06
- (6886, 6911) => 0.93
